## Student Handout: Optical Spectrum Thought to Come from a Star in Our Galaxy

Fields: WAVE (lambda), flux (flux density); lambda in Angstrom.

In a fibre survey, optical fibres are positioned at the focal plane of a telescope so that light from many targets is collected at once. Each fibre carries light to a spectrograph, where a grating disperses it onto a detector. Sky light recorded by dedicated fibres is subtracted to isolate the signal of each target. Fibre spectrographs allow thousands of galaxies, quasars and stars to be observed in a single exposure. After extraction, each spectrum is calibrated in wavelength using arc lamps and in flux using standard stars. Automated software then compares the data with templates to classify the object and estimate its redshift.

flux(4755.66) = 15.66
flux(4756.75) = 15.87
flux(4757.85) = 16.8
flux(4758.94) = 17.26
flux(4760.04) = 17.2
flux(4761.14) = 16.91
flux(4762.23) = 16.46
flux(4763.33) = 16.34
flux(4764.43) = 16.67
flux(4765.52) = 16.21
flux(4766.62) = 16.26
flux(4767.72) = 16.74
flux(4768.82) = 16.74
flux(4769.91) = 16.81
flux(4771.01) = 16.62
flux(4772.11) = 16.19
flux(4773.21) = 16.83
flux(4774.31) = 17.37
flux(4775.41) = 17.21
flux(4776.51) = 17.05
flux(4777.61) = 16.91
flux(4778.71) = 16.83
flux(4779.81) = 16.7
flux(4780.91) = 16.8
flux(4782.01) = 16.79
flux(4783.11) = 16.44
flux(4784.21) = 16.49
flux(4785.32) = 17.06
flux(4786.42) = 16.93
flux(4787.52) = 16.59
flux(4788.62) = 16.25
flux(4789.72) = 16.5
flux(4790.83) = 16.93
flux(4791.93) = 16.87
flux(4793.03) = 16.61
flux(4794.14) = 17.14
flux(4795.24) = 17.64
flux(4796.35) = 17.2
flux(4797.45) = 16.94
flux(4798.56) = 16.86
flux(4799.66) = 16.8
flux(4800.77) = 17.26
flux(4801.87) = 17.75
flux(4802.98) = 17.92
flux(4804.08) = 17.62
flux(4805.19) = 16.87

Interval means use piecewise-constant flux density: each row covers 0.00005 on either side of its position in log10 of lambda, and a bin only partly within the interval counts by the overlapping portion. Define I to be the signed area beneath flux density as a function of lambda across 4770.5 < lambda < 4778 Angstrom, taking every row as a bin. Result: 127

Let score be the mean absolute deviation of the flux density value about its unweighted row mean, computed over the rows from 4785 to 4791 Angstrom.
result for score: 0.26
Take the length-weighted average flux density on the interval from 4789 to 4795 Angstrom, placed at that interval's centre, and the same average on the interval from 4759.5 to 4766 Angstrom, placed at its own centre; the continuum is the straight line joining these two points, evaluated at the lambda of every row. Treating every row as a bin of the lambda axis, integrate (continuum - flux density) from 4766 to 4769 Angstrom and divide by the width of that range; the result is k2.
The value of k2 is 0.12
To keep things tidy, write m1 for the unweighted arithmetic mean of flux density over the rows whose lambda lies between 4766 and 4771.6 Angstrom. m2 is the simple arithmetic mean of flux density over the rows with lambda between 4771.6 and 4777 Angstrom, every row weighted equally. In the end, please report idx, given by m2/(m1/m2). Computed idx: 17.2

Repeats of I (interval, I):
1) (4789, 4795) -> 101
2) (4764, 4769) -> 83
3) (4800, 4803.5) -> 62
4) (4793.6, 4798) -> 76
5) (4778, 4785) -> 117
